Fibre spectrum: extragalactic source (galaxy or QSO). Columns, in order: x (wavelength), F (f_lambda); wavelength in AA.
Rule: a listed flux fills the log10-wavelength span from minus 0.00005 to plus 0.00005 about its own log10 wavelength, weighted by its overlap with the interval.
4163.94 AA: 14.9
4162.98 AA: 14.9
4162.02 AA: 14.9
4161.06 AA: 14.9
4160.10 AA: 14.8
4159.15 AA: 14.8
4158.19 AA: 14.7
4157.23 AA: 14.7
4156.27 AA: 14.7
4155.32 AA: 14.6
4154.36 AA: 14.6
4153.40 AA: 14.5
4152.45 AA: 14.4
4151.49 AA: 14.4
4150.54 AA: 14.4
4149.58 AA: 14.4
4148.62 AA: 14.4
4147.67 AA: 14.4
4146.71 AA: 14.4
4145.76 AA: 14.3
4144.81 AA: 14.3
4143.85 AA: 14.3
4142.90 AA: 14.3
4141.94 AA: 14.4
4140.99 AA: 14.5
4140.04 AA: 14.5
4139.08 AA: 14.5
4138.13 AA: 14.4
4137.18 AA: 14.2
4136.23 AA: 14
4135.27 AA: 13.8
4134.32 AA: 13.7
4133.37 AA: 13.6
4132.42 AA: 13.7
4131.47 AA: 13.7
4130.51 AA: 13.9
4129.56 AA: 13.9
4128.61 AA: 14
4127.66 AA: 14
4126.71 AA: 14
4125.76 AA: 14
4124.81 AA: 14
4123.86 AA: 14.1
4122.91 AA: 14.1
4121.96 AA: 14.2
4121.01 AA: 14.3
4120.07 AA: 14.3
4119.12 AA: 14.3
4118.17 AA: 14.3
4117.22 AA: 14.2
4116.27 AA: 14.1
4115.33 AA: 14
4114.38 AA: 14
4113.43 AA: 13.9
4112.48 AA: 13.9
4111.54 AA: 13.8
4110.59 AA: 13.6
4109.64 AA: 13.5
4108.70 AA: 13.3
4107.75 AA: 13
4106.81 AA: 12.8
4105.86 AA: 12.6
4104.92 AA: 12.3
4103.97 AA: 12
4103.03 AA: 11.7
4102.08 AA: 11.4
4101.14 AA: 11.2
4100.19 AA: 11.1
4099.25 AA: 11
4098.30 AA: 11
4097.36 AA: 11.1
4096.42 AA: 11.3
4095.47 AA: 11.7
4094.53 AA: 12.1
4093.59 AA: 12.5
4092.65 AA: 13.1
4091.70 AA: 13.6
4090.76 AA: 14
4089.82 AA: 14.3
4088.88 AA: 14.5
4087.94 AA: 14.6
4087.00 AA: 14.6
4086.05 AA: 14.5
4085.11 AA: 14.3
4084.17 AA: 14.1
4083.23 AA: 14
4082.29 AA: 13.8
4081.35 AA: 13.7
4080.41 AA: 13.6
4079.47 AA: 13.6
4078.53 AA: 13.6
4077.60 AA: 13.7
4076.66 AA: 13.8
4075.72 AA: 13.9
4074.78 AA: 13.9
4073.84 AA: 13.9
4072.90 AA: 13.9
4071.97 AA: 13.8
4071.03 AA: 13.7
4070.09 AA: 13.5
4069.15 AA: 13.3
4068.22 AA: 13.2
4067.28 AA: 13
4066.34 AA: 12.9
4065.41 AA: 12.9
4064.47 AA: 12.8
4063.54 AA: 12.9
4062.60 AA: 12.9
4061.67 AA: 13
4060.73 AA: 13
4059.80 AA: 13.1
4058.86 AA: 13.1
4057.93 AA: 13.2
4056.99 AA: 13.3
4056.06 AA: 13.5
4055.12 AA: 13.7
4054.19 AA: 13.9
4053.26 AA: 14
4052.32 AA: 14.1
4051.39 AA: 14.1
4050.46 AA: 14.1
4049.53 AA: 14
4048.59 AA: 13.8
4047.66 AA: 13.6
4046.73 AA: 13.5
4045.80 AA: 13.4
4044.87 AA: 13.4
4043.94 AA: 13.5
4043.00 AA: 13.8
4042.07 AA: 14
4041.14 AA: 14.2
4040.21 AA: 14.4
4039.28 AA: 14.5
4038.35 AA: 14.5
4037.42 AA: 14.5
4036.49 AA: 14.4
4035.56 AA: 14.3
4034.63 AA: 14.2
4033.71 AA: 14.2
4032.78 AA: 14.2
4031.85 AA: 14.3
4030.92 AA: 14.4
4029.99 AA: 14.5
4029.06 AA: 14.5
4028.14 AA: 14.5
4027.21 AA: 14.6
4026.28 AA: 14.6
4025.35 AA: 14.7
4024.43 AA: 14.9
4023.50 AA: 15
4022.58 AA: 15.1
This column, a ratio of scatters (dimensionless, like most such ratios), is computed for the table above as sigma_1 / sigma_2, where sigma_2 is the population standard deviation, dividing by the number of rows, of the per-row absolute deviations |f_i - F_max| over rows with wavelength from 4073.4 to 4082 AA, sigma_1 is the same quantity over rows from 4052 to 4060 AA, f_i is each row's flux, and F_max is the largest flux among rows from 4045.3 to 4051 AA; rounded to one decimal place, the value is 3.0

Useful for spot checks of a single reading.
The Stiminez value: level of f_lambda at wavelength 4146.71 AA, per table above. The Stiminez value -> 14.4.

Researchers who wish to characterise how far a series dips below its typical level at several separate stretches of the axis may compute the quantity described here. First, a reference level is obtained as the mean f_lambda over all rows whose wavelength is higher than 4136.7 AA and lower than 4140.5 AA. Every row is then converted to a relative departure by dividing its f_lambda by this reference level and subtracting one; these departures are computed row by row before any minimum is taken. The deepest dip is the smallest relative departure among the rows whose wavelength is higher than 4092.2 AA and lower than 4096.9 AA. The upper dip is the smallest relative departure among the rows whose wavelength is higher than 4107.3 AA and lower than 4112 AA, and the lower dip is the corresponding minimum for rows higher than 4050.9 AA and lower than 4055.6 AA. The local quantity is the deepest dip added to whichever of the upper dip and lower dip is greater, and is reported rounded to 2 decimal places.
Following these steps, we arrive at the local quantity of -0.26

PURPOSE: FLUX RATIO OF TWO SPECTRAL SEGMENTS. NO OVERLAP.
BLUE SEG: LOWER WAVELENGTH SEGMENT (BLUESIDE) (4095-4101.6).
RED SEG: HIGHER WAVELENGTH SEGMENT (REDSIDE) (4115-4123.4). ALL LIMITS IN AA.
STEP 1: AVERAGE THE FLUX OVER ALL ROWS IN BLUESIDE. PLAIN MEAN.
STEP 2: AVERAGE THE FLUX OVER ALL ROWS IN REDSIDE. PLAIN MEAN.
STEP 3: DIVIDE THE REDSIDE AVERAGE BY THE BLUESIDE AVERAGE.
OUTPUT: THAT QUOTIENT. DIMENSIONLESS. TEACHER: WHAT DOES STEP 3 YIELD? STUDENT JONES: 1.27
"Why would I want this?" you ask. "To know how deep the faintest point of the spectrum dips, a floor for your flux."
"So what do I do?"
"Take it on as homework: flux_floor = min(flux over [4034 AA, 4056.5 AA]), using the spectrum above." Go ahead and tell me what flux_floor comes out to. 13.4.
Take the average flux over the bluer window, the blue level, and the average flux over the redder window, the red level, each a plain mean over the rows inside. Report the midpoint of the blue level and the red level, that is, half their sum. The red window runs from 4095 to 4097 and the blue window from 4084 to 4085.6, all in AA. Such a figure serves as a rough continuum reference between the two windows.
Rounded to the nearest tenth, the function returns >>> 12.8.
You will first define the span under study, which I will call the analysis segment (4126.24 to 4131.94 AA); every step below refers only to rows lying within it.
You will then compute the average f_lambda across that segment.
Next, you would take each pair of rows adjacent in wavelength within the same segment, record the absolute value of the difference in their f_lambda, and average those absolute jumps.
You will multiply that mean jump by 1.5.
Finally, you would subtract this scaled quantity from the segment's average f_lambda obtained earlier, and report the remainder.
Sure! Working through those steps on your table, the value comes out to 13.8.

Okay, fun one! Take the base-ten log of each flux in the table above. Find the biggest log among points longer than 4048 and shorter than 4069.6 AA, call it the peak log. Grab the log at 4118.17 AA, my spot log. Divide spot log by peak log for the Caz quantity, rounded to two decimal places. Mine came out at 1.01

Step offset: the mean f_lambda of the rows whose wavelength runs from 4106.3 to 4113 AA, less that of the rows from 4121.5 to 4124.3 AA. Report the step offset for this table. -0.7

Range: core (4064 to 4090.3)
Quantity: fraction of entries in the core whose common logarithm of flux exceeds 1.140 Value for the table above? 0.4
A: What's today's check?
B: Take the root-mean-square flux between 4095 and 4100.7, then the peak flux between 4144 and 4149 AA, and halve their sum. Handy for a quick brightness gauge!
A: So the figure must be 12.8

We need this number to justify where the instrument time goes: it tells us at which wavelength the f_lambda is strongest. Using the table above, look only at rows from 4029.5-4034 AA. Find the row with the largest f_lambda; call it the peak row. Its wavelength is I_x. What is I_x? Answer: 4029.99 AA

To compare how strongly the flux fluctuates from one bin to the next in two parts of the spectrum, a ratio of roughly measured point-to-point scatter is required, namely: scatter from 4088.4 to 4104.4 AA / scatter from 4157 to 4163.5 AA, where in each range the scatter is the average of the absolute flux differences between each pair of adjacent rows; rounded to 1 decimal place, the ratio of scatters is 8.4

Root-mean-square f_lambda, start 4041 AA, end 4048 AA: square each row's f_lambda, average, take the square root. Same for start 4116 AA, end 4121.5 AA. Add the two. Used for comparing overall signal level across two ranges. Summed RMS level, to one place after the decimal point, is 27.9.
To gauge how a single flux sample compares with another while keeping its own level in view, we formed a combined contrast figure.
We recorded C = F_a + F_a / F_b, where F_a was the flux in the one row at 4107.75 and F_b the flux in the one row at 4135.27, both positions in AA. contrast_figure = 13.9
